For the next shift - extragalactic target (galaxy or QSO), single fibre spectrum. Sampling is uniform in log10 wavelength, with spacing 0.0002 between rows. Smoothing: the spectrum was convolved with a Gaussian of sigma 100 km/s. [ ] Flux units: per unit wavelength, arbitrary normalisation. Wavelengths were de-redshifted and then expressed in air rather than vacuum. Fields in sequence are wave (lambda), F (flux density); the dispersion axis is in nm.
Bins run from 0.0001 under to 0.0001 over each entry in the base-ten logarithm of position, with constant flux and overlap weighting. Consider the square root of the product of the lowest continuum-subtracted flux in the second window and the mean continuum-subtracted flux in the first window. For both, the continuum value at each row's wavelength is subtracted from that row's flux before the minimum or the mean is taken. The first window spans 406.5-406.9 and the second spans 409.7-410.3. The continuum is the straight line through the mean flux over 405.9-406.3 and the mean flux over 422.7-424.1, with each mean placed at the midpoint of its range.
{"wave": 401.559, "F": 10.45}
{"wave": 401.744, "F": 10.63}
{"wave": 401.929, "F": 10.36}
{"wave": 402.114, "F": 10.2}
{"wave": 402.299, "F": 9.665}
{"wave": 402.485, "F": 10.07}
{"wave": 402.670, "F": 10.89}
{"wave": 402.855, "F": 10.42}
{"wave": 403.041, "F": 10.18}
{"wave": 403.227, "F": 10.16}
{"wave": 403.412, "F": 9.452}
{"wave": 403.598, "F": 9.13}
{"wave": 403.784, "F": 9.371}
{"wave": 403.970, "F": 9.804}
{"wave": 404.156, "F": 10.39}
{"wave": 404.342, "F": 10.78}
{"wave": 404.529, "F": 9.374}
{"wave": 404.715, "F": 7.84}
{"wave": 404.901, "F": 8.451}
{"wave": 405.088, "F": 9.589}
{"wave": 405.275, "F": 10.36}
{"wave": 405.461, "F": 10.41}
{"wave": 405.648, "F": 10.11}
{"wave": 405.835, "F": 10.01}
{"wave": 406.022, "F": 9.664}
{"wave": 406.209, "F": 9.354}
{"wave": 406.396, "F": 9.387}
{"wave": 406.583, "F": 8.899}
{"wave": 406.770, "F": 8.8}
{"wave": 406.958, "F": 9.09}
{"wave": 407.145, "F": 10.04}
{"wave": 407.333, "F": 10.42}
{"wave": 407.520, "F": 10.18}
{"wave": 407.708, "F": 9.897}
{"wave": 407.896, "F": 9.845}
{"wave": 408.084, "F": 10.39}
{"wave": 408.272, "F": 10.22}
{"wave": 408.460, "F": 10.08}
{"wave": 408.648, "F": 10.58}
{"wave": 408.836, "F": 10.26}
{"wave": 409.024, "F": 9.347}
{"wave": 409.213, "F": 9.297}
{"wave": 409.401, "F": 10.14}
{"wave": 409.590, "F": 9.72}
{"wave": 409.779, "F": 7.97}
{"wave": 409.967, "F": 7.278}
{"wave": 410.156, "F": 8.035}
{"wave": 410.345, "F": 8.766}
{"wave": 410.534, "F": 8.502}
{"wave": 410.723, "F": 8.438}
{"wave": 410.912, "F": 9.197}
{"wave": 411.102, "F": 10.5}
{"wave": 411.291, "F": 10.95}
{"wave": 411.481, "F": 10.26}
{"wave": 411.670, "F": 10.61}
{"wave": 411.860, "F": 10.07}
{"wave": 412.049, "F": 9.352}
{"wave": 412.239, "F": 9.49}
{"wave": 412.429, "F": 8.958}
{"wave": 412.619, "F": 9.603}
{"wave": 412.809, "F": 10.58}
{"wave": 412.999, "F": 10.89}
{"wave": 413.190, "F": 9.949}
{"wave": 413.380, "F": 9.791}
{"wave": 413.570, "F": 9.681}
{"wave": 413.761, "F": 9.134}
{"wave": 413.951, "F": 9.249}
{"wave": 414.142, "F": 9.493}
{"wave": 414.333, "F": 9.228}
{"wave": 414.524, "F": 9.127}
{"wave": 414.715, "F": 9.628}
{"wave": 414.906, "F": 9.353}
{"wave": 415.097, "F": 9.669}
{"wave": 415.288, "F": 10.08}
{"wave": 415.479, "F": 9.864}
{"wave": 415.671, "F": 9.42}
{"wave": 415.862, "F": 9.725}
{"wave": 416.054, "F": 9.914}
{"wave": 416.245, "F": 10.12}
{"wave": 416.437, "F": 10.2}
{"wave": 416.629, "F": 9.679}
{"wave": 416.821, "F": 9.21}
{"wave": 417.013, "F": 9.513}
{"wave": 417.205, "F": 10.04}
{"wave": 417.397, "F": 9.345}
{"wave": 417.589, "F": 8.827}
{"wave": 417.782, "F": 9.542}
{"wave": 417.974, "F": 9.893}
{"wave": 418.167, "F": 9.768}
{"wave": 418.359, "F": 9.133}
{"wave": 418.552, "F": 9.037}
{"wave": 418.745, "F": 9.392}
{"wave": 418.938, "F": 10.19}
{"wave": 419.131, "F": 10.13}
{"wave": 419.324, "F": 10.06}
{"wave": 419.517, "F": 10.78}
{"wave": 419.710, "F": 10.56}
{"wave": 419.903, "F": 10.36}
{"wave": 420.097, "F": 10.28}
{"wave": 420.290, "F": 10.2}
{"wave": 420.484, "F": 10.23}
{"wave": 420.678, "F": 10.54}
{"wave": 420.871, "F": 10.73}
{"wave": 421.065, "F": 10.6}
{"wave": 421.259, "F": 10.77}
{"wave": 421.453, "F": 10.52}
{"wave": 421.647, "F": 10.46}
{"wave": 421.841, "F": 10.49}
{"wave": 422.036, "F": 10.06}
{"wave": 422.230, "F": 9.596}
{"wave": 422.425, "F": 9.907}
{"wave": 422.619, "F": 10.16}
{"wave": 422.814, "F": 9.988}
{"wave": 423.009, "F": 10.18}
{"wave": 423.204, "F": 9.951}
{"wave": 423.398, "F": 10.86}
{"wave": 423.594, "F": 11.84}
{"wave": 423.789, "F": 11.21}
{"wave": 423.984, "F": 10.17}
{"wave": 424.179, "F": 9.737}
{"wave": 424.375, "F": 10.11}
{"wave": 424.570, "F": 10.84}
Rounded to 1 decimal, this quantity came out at 1.3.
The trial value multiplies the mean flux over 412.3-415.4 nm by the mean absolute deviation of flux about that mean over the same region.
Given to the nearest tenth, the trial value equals 3.7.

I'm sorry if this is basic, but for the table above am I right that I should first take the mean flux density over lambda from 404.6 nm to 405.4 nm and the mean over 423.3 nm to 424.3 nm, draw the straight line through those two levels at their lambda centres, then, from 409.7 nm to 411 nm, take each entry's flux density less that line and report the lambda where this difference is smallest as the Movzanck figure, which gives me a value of 409.967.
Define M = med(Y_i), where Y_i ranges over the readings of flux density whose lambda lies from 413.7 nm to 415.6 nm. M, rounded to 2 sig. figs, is 9.4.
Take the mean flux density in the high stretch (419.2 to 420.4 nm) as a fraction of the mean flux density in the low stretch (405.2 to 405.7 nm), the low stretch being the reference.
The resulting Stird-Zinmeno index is 1.01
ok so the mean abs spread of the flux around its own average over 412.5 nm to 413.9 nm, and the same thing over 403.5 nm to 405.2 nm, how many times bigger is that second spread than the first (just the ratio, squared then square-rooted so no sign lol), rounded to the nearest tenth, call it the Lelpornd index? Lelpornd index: 1.4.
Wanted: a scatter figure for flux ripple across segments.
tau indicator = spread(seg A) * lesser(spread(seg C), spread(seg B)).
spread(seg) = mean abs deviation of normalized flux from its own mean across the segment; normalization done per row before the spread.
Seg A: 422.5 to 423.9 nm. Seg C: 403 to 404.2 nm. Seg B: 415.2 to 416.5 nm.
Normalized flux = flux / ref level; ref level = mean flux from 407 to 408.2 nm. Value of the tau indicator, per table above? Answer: 0.0012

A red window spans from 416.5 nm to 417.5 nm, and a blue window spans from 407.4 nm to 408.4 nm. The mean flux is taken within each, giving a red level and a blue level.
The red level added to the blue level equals 19.7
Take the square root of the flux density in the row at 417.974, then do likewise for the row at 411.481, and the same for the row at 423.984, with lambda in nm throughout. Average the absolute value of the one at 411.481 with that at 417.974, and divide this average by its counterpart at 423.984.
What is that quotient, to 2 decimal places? 1.00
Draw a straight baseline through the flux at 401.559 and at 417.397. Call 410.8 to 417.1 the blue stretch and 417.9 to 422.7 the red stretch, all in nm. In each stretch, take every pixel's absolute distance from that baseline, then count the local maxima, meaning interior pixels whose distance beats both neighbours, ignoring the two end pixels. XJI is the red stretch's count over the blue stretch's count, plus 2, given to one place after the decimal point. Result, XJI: 2.6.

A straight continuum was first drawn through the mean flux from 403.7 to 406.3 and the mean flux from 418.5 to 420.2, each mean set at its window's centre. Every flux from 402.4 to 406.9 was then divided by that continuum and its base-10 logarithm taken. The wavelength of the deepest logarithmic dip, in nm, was 404.715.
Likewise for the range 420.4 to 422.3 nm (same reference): 422.230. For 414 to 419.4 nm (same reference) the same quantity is 417.589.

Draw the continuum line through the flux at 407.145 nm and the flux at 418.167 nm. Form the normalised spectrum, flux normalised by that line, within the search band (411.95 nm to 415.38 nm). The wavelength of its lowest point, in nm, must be 412.429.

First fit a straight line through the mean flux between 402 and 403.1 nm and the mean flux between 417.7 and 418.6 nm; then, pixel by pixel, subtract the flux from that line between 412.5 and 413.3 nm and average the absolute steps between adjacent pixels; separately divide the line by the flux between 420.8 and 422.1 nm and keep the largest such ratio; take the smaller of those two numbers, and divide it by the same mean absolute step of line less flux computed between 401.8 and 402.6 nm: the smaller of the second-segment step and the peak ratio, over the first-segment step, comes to 2.05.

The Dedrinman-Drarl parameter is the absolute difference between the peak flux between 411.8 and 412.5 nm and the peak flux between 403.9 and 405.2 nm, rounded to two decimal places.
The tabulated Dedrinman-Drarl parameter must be 0.71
